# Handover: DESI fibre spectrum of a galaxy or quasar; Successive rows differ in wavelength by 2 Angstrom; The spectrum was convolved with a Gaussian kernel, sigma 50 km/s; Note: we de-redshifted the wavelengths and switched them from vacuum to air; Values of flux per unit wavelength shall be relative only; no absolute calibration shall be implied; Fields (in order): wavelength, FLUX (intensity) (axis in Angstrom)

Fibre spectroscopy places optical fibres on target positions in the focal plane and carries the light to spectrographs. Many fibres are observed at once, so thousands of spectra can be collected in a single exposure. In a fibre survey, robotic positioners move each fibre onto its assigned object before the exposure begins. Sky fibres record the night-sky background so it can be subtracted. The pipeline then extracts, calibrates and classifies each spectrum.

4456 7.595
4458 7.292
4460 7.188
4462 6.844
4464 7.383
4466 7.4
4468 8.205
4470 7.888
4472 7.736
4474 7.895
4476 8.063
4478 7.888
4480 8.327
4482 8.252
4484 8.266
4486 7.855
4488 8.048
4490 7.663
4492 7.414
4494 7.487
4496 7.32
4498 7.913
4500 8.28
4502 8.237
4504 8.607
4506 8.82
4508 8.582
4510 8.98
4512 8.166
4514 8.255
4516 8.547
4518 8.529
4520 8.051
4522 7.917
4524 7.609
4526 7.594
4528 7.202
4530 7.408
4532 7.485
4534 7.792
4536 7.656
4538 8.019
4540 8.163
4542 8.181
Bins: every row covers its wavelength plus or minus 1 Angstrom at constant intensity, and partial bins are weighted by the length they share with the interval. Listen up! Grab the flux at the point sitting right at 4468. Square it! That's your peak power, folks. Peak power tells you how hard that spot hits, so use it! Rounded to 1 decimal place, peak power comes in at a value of 67.3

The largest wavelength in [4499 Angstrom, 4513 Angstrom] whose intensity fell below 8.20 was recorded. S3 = 4512 Angstrom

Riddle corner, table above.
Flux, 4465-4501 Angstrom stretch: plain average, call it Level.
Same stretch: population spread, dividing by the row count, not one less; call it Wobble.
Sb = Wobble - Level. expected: -7.57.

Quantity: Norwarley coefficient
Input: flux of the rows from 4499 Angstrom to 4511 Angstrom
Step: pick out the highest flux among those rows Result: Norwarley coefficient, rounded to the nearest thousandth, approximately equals 8.980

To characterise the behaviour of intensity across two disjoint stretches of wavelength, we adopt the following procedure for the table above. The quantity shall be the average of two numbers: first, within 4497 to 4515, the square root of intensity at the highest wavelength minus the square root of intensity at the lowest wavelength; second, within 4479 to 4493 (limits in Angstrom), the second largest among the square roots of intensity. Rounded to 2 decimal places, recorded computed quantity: 1.47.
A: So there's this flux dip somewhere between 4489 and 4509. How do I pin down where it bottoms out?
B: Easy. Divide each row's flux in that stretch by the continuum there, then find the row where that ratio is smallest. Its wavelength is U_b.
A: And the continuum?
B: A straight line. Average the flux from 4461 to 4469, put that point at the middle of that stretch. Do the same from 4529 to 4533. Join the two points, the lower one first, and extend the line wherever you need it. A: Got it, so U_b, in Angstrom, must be 4496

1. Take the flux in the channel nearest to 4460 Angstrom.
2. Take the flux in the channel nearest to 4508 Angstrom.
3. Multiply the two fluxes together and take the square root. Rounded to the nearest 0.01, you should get 7.85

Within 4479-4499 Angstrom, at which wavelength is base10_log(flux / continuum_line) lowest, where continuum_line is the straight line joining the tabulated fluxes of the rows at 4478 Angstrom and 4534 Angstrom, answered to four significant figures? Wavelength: 4496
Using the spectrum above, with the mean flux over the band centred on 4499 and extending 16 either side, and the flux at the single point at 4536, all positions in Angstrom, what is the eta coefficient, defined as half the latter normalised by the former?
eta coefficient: 0.472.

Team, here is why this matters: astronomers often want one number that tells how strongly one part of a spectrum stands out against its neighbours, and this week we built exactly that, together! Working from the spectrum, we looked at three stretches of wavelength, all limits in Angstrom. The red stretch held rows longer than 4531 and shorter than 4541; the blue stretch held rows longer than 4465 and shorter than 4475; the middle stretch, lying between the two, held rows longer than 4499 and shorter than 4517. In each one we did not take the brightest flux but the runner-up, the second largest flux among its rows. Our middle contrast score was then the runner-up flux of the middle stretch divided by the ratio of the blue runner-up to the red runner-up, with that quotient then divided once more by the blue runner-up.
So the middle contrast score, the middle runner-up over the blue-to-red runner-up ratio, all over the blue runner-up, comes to 1.13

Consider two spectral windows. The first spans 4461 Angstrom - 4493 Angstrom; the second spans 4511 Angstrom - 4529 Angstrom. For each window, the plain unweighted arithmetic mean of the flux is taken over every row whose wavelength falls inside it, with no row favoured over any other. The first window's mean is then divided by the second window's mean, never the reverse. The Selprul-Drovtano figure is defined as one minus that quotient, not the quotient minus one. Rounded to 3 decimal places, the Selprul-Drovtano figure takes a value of 0.021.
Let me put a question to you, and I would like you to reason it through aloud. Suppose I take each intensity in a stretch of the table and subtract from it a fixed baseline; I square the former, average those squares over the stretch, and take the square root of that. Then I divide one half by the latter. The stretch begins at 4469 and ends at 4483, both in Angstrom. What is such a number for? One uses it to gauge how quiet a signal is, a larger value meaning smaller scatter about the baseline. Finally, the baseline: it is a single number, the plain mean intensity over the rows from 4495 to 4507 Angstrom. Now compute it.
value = 1.8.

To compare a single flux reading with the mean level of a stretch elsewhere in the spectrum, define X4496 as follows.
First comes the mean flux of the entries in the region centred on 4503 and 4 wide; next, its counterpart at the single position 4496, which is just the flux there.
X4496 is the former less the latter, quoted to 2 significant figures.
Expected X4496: 1.1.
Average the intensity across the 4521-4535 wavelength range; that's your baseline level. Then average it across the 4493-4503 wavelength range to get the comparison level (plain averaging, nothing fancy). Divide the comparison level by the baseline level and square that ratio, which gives 1.07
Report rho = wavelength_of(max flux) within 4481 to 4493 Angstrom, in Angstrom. 4484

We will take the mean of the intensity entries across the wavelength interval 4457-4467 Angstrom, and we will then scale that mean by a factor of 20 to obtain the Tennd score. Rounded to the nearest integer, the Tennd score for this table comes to 144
